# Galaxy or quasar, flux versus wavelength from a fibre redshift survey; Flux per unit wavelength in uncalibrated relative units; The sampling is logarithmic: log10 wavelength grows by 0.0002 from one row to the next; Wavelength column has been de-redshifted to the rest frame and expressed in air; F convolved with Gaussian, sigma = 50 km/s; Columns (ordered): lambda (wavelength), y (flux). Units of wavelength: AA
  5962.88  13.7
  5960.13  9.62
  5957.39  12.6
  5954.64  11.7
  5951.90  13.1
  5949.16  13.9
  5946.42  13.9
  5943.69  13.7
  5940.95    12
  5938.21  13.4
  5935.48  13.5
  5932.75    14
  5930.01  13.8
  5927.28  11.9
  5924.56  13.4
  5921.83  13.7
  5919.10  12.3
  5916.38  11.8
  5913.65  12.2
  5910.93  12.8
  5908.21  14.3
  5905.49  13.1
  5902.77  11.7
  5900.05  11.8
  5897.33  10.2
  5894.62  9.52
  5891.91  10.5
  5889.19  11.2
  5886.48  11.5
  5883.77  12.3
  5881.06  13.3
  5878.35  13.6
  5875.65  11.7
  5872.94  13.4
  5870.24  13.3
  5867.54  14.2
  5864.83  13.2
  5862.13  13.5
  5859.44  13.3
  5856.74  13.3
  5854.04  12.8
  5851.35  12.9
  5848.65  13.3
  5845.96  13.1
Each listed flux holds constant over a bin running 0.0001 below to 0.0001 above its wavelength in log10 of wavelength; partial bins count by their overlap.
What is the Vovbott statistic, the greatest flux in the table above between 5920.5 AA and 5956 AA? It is 14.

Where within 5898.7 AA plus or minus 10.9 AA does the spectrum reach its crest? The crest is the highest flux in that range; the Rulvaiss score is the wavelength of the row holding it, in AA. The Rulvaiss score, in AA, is 5908.21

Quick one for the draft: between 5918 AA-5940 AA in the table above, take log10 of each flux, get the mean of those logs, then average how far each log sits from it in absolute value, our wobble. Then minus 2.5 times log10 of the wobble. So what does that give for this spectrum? 4.3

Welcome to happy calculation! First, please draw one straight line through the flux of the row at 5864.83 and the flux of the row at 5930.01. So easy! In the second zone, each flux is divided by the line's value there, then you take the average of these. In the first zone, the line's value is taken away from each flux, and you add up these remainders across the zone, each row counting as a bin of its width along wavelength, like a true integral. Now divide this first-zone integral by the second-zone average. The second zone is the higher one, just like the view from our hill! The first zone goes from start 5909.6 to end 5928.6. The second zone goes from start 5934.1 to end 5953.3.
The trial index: -22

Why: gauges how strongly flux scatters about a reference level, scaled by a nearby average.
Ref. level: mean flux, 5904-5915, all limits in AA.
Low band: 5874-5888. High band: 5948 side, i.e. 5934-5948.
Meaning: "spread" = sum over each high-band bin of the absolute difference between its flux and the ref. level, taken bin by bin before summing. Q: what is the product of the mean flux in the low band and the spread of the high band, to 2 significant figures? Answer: 40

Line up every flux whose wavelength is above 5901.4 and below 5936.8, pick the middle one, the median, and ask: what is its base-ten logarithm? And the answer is 1.12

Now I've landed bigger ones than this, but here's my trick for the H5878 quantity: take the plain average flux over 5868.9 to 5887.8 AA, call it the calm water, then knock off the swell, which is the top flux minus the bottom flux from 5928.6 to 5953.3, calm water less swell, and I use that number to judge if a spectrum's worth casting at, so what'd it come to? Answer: 10.7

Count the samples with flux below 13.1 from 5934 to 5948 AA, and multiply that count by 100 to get 100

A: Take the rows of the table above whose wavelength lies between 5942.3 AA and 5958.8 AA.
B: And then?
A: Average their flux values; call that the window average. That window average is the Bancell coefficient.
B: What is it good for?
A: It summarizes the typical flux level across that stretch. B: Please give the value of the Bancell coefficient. 13.1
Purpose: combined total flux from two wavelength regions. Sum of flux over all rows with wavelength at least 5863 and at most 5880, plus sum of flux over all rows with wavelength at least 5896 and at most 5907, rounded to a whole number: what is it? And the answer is 126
